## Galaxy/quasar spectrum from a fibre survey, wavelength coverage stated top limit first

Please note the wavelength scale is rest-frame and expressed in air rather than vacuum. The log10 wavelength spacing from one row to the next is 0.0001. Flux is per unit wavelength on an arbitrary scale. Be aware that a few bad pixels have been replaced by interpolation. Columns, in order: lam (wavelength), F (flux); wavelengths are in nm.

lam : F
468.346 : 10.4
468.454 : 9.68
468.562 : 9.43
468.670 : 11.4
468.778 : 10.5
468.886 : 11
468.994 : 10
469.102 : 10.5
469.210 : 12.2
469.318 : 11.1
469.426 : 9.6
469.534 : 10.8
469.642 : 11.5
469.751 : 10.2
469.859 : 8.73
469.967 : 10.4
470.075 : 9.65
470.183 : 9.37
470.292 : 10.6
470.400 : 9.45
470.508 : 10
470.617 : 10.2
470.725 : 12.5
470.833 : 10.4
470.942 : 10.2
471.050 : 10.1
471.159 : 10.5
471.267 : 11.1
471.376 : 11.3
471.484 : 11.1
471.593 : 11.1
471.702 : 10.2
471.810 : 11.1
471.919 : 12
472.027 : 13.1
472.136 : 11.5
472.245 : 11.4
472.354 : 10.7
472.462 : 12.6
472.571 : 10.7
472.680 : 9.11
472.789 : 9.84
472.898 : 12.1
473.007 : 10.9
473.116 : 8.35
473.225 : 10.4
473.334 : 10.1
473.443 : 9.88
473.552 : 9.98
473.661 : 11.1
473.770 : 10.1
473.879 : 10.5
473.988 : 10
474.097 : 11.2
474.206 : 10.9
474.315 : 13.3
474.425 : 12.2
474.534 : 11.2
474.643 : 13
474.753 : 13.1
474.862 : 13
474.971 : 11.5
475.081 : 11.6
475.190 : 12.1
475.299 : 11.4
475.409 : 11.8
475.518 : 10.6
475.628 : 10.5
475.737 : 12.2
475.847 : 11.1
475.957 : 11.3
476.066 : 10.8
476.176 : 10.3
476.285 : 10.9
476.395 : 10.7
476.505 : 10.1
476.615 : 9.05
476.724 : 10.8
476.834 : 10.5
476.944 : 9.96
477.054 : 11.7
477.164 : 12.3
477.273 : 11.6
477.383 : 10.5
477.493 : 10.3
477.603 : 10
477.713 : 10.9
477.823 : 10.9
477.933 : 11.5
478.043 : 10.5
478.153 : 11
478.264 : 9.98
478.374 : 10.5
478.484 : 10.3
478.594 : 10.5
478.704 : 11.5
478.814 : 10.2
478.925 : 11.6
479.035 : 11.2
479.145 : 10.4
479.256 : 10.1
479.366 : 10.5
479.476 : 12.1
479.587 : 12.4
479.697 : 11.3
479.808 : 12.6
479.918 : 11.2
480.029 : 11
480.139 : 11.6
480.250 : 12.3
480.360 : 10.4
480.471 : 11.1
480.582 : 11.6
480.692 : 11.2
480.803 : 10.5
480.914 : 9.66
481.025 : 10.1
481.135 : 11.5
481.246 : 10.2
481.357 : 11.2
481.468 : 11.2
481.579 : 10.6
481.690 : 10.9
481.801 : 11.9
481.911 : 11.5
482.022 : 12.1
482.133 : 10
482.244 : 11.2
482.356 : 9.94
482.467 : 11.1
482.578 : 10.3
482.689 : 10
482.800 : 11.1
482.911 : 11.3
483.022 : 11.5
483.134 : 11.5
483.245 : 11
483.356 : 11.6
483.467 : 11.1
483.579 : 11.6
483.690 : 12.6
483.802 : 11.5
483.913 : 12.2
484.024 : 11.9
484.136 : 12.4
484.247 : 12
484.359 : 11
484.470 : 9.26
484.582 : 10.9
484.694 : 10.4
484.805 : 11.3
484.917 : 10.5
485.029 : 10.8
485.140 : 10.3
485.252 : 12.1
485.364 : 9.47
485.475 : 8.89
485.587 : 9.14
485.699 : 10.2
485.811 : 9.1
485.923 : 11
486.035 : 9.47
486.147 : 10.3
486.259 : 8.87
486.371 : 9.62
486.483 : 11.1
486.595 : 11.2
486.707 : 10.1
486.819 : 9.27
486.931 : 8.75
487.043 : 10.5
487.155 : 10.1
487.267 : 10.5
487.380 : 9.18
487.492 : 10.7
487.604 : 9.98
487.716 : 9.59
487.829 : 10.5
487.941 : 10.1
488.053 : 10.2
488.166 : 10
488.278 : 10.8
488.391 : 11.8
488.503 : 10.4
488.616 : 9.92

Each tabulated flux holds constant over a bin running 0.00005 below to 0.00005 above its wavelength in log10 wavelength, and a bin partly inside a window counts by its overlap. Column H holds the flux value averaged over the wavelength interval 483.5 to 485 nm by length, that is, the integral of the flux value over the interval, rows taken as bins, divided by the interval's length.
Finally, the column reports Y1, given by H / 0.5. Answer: 22.7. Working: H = 11.3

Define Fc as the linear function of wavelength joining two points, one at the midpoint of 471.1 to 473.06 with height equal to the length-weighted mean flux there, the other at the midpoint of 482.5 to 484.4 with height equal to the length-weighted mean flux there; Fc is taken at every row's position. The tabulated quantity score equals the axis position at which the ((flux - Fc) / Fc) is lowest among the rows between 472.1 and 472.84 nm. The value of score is 472.680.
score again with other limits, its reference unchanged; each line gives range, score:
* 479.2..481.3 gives 480.914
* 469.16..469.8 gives 469.426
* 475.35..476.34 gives 476.176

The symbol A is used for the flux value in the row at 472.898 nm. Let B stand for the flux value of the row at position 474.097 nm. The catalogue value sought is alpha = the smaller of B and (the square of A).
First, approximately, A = 12.1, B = 11.2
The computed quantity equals 11.2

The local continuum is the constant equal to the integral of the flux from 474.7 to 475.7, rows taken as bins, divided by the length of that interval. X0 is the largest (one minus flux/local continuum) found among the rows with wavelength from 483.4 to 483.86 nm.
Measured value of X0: 0.06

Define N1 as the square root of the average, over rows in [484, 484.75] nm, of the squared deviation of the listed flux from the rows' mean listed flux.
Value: 1.0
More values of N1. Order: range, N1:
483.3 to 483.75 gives 0.5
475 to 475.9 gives 0.6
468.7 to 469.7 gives 0.7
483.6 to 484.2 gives 0.4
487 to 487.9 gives 0.5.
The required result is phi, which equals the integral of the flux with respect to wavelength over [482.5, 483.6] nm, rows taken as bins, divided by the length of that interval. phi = 11.1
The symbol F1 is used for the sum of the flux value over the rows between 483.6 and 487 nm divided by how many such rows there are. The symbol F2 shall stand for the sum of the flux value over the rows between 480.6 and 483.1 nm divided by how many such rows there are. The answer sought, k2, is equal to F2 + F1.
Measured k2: 21.4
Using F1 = 10.5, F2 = 10.9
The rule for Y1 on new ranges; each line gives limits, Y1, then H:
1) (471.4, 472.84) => 22.2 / 11.1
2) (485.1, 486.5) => 19.9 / 9.9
